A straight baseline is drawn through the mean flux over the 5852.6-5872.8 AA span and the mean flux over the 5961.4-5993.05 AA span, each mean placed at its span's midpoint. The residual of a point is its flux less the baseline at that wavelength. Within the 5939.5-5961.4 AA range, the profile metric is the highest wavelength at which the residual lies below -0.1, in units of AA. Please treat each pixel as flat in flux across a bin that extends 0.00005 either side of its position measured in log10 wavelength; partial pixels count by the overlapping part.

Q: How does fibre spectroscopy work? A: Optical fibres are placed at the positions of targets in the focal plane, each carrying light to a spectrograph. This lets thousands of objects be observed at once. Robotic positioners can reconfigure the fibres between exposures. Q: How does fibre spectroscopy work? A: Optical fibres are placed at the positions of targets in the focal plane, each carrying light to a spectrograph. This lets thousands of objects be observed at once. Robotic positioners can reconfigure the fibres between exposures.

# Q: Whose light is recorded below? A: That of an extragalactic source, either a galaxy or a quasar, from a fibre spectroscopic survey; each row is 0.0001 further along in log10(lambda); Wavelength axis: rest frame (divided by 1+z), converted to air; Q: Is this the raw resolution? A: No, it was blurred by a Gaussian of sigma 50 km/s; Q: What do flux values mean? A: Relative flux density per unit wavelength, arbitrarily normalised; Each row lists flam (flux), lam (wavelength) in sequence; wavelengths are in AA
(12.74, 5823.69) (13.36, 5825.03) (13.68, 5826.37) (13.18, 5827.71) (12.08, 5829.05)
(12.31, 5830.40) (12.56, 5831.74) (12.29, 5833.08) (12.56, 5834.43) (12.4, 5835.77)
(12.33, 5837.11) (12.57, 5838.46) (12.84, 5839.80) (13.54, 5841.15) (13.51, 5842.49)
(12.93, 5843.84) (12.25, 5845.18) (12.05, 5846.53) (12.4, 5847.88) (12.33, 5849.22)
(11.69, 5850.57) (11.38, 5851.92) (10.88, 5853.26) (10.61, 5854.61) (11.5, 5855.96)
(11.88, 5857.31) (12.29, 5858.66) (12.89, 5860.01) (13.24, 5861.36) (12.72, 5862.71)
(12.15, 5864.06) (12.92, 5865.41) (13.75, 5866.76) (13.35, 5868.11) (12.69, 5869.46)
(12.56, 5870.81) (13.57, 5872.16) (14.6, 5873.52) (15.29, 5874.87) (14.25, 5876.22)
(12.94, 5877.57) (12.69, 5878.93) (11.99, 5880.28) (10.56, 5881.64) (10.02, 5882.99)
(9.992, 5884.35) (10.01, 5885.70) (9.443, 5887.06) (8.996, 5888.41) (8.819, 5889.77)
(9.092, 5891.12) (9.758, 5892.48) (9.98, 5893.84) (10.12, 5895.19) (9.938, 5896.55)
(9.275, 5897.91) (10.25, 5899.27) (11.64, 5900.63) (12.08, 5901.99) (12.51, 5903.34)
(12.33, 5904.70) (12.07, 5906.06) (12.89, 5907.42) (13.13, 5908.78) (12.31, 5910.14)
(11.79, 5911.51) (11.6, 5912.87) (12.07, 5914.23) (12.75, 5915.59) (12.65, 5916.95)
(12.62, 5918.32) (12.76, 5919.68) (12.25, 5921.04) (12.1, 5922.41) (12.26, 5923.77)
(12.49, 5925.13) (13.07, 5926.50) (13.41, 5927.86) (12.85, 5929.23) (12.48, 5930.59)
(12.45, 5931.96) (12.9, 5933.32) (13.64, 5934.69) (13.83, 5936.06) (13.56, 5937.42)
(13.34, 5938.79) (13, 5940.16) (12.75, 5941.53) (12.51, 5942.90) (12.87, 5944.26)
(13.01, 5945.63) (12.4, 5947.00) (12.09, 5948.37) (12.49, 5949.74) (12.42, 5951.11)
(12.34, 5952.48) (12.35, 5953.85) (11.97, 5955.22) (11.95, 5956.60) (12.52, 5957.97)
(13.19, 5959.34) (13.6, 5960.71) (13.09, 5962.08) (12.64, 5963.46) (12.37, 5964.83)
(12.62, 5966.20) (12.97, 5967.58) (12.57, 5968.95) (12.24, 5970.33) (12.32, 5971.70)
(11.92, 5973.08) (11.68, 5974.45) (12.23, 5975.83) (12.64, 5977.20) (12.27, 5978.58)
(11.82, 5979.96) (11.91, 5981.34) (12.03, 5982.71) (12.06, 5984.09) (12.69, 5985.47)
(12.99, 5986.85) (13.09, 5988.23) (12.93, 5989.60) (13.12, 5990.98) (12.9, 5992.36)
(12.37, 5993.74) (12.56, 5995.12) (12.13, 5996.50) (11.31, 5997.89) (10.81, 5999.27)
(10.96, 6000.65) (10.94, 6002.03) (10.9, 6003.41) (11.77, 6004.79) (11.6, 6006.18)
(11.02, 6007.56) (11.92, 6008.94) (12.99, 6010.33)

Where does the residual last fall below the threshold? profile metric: 5956.60 AA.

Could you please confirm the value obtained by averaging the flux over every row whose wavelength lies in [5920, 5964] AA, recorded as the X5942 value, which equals 12.7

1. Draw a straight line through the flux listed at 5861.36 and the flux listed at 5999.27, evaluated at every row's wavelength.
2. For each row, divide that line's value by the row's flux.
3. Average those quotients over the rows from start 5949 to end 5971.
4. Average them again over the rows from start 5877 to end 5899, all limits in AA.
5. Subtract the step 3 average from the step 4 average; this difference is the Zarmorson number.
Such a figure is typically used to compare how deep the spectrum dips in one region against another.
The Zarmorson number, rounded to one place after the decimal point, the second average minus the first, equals 0.3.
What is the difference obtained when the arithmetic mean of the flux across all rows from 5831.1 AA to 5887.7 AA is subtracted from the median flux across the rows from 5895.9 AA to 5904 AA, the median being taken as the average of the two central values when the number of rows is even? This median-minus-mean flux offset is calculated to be -1.4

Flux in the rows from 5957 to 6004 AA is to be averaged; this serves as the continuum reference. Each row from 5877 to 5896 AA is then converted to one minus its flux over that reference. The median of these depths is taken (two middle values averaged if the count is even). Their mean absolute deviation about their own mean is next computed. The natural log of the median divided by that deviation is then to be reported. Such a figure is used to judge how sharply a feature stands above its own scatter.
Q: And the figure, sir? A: 0.85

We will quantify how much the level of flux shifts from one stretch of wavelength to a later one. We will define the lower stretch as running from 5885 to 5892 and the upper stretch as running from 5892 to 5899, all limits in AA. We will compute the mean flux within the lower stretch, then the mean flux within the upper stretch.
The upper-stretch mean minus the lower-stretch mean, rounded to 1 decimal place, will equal 0.5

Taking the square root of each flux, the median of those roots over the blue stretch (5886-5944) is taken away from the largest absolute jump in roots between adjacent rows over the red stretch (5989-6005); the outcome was -3.39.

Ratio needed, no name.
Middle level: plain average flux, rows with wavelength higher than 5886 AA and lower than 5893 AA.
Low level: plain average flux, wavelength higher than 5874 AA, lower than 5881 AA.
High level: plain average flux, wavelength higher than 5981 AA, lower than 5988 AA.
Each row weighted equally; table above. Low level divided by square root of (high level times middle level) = 1.26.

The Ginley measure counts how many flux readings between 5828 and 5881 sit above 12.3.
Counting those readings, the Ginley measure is 26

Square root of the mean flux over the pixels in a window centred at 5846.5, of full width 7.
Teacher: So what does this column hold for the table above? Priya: 3.52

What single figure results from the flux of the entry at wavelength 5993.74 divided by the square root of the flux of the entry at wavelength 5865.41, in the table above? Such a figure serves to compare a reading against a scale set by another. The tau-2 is 3.4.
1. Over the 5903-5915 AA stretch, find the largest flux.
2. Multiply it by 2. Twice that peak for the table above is 26.3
